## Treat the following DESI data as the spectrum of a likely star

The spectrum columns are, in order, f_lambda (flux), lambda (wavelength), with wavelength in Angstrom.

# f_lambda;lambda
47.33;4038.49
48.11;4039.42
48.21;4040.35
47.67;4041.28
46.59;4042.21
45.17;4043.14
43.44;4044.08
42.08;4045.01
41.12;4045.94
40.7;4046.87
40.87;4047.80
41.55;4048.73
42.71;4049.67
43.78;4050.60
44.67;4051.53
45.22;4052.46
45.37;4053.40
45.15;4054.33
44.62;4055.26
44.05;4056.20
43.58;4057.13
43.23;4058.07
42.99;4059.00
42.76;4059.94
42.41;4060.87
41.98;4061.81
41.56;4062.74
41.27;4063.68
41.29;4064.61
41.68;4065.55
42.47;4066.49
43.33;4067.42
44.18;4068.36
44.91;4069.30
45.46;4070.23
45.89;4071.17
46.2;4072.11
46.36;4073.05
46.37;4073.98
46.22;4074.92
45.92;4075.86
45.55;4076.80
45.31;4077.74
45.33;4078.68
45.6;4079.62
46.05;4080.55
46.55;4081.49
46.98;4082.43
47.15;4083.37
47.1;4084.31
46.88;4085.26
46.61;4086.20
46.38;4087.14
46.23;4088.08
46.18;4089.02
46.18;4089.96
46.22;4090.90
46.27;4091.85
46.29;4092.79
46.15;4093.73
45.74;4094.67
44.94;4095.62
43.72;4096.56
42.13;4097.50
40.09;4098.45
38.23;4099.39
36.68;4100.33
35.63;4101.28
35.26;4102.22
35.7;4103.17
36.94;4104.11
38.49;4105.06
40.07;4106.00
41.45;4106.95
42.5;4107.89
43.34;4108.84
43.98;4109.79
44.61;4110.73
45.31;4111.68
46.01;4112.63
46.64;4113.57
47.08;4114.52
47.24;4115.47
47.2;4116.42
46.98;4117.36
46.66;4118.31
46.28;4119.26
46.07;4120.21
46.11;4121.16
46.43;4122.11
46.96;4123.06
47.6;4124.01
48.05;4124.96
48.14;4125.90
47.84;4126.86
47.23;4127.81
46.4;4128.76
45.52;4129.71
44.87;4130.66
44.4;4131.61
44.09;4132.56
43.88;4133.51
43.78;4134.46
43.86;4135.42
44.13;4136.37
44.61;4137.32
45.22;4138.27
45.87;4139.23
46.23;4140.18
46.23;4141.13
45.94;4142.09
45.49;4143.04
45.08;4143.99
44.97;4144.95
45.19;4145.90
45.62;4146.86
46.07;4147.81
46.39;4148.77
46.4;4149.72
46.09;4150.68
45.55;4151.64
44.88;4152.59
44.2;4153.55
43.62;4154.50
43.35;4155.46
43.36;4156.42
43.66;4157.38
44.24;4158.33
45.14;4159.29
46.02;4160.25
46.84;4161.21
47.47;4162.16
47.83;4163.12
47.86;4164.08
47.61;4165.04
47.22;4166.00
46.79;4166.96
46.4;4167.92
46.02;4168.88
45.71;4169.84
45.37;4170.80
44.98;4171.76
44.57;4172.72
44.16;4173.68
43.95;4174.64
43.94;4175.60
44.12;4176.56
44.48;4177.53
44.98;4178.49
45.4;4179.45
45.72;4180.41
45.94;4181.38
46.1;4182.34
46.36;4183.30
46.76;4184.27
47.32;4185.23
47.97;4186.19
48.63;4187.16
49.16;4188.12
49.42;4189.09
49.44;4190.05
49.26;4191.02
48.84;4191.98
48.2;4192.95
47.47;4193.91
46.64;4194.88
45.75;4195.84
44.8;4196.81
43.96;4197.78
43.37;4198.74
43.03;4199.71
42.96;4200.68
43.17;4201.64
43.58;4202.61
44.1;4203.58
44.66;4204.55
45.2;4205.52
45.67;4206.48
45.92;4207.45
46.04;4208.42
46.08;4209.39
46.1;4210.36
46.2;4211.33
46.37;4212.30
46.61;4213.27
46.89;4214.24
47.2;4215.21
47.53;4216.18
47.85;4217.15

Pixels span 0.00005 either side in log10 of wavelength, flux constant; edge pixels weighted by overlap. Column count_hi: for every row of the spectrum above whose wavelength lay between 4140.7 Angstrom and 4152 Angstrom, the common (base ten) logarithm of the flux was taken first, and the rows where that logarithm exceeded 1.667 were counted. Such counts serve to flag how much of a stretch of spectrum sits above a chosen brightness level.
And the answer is 0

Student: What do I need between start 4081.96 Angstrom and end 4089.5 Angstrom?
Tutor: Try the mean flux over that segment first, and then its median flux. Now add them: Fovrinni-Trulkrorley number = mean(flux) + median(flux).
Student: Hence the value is 93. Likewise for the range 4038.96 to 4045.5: 92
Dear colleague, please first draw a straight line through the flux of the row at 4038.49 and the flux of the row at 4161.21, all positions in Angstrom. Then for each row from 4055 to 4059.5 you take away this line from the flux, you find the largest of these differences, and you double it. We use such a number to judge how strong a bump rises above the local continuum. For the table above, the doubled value -5.3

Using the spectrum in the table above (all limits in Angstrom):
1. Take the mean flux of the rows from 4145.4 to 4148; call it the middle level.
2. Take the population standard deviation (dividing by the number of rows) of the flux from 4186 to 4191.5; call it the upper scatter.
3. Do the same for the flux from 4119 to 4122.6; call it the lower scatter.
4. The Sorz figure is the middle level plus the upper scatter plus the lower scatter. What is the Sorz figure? 46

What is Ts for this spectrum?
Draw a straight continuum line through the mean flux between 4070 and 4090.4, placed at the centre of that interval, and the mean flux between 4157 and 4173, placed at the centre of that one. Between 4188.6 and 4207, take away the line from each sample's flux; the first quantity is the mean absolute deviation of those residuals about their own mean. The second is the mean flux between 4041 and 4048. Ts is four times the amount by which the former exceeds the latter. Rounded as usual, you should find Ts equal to -166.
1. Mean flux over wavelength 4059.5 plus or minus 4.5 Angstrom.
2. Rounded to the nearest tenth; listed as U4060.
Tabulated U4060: 42.8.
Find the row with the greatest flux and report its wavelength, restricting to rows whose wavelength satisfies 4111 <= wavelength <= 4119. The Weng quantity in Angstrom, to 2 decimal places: 4115.47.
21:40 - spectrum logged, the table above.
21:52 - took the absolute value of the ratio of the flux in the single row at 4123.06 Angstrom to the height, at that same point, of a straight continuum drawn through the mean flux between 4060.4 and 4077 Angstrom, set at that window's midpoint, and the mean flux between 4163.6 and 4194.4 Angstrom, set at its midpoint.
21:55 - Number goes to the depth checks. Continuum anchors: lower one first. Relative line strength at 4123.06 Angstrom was 1.04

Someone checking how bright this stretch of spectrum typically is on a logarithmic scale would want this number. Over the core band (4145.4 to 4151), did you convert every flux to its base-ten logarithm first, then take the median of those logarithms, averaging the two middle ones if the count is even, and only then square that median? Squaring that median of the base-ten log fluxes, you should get 2.77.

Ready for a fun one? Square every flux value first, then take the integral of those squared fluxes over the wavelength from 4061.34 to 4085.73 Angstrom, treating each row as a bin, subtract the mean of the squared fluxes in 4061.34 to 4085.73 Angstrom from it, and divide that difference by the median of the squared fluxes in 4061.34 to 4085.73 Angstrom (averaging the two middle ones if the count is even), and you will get 22.8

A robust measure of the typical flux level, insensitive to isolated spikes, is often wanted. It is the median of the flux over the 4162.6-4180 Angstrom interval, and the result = 45.4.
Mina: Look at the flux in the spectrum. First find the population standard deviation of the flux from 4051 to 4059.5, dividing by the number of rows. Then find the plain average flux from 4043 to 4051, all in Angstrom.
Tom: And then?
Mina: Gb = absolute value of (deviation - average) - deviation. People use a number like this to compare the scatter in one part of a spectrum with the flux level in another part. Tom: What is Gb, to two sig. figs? 41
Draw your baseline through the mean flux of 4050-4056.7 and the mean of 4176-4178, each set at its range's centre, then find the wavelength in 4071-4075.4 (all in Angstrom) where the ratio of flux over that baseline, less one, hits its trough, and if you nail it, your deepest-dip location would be 4071.17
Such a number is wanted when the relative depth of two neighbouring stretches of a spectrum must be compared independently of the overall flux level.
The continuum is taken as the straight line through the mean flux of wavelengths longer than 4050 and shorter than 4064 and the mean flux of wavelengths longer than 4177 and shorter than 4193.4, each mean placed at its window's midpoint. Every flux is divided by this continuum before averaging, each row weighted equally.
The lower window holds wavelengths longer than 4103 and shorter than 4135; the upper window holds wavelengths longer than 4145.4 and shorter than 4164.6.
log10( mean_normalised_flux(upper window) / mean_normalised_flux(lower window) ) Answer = 0.00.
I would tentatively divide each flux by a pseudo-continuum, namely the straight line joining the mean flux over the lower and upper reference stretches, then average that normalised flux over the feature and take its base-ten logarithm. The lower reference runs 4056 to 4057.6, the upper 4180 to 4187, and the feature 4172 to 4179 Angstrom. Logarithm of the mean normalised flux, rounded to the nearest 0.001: -0.020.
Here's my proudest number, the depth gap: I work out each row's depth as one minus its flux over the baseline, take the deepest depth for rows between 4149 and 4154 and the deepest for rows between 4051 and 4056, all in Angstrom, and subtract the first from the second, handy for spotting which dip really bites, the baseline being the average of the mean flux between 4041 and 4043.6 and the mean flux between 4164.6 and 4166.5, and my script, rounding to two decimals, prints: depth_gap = -0.01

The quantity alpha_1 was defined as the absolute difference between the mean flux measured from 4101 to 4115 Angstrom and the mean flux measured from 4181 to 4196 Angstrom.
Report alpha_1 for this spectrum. 6.2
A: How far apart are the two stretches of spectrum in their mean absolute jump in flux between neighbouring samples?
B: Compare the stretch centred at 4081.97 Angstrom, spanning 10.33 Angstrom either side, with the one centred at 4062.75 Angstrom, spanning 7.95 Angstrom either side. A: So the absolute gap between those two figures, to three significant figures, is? 0.275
